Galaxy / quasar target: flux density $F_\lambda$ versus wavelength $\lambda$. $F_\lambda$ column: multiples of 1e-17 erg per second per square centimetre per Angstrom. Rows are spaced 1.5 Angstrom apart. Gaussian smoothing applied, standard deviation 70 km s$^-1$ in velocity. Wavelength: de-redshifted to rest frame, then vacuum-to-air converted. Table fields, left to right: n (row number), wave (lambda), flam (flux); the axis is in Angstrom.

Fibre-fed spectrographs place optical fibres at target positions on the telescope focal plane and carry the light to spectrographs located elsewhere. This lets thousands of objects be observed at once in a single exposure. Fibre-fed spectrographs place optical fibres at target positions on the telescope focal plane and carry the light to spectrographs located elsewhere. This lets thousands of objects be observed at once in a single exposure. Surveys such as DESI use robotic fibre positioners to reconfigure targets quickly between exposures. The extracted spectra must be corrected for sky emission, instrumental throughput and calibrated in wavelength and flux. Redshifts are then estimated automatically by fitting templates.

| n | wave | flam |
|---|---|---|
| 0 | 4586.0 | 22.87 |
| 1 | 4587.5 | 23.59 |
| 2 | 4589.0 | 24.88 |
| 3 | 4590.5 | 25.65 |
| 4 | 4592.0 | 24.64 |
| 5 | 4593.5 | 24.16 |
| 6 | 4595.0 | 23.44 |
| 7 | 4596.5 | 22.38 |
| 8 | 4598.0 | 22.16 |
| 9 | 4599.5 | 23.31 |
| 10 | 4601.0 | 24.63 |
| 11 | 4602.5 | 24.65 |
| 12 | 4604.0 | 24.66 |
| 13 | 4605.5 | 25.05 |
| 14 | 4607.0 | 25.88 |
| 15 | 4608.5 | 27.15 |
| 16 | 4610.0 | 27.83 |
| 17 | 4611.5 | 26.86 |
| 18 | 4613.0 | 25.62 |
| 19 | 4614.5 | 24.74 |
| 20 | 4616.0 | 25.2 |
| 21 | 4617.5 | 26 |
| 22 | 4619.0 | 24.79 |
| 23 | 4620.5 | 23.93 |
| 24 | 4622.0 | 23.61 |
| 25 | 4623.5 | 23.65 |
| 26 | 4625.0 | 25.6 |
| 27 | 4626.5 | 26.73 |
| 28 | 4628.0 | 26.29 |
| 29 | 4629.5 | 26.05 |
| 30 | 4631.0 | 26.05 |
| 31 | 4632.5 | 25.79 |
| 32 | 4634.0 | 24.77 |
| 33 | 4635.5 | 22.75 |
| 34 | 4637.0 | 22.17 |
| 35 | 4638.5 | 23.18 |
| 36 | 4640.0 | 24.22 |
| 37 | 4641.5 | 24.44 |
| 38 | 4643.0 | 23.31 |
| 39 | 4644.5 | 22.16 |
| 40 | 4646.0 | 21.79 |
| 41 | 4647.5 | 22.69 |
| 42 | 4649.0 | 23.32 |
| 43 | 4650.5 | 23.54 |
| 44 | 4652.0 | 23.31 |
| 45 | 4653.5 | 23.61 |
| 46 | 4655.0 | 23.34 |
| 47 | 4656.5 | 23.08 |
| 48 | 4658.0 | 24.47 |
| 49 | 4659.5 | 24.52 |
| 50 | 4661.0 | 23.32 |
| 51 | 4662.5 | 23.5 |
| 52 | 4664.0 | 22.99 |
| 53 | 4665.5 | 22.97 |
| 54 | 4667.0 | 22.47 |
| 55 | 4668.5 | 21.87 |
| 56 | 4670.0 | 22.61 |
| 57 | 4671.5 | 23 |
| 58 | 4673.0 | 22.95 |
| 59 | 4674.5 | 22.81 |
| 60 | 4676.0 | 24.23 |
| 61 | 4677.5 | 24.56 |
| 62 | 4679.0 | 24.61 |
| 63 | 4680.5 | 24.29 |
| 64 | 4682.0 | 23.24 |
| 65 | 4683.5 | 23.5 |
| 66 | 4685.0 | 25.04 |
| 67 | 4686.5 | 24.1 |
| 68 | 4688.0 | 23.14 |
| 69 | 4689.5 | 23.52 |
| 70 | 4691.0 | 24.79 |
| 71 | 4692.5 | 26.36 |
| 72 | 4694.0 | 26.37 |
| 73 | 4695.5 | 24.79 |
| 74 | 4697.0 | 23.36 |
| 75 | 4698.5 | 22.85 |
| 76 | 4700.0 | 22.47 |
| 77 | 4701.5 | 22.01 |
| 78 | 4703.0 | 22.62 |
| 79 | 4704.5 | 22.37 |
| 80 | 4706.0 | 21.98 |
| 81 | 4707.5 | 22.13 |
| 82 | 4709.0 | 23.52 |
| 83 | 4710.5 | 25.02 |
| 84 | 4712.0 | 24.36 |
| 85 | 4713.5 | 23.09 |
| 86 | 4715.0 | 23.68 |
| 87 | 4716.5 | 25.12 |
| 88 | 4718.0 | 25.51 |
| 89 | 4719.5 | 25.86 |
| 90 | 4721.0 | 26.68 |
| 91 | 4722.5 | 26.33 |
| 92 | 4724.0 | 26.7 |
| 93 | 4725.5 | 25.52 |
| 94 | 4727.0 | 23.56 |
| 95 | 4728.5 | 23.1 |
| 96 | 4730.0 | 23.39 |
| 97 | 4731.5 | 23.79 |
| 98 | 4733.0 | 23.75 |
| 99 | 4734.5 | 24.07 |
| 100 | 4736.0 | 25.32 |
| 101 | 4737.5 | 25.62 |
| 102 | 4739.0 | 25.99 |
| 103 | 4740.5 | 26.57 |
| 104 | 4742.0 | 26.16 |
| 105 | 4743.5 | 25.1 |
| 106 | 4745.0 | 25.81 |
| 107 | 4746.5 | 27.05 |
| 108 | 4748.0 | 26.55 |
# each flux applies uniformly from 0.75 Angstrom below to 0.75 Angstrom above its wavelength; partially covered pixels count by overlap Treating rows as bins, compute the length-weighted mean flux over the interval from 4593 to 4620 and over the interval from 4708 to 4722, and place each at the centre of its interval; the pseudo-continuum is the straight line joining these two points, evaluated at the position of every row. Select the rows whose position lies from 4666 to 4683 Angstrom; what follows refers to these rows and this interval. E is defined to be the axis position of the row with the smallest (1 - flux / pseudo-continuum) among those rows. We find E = 4679.0 Angstrom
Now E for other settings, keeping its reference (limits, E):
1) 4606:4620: 4610.0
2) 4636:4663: 4659.5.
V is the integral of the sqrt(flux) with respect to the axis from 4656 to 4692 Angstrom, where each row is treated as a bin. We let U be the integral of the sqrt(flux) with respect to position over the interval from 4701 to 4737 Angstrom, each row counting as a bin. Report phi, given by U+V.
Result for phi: 352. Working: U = 177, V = 175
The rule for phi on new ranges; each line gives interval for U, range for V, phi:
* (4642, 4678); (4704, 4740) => 351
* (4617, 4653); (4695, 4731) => 353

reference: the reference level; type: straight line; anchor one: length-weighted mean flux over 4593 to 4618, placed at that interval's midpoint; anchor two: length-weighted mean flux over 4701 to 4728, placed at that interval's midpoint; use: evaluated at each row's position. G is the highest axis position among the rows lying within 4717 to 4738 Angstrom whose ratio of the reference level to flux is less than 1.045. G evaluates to 4737.5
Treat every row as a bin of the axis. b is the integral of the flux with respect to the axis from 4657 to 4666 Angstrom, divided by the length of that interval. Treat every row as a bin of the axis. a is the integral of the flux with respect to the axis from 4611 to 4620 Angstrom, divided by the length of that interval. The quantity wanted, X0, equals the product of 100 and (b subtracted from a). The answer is 182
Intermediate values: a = 25.5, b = 23.6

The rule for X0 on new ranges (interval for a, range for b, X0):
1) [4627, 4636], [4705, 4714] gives 206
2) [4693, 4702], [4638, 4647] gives 59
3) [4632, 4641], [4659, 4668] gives 55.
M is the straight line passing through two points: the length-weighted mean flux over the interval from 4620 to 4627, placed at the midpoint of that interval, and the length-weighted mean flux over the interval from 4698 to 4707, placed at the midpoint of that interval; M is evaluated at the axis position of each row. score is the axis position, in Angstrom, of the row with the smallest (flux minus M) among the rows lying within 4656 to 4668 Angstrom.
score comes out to 4667.0 Angstrom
